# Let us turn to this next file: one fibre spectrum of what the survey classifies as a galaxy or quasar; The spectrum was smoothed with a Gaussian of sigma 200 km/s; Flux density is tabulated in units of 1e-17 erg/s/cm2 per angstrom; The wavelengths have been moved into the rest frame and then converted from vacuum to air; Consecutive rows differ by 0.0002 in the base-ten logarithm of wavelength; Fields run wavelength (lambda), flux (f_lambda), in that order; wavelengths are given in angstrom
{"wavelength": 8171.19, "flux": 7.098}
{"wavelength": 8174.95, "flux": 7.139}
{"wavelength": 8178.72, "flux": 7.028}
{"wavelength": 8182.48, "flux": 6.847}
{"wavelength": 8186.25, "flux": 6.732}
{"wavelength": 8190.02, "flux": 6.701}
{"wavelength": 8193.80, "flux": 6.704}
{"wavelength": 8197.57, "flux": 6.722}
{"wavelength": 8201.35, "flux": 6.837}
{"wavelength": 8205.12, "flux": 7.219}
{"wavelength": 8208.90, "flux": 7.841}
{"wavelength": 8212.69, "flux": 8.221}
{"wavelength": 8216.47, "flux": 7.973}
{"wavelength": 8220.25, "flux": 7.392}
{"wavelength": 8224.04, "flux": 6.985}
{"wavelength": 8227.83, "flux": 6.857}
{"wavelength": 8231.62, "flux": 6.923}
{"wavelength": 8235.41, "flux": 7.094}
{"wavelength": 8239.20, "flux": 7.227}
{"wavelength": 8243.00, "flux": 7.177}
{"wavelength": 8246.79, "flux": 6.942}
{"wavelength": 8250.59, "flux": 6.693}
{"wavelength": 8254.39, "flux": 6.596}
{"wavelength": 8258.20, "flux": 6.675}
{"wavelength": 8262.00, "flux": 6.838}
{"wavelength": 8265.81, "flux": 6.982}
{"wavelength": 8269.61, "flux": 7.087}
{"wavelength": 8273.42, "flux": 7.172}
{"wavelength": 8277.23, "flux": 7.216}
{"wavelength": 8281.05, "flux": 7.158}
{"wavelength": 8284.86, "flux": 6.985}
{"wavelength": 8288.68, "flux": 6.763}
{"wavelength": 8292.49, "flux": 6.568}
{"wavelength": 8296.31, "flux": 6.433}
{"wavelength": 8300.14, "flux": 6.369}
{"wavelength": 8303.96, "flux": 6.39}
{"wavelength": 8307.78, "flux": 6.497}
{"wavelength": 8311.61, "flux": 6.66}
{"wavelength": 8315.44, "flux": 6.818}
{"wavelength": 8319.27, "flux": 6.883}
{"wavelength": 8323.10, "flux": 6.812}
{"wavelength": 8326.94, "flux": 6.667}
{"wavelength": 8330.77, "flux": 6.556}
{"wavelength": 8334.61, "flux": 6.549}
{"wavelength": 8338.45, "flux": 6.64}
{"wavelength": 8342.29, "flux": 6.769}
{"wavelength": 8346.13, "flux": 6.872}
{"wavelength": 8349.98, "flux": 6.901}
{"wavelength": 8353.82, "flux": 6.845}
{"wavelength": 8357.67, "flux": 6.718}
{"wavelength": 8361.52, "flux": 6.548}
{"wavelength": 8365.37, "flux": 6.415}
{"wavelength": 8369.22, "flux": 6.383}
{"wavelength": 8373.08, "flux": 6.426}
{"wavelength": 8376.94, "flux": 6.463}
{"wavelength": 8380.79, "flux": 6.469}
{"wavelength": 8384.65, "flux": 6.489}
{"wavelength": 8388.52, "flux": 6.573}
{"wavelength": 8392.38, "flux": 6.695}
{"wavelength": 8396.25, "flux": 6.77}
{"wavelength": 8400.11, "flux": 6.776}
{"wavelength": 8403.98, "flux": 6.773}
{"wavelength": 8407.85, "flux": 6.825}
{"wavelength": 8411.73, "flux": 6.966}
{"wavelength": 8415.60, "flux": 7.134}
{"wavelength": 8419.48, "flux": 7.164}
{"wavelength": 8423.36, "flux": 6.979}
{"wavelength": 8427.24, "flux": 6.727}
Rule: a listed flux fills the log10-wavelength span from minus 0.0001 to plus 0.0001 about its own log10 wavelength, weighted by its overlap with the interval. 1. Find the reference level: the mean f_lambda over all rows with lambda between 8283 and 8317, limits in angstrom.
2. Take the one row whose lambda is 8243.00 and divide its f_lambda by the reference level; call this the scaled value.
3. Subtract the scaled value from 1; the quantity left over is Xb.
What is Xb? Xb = -0.086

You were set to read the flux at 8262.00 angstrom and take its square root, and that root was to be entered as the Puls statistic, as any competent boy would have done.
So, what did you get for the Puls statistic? 2.615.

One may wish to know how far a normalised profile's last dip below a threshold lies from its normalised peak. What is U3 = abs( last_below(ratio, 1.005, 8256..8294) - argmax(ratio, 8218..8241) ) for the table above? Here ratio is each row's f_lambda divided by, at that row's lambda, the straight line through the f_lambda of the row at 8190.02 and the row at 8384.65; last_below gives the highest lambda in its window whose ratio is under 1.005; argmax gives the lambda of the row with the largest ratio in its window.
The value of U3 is 72.2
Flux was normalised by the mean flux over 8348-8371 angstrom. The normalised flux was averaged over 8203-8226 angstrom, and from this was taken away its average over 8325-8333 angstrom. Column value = 0.15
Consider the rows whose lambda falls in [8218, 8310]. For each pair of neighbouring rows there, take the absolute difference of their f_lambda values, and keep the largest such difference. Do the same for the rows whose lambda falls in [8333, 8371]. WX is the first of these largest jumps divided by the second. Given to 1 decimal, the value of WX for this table 2.4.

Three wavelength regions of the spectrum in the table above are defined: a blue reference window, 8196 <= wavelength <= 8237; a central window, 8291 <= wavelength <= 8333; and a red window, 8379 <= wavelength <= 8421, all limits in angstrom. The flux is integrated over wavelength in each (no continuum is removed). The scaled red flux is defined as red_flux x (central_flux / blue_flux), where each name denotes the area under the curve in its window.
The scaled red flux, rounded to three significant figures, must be 265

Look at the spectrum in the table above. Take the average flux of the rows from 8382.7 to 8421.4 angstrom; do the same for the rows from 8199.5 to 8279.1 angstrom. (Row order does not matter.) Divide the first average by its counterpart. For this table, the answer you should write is 0.95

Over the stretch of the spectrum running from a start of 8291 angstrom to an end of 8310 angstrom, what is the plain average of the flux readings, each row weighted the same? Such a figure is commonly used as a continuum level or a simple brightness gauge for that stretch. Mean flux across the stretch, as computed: 6.5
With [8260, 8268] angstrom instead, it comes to 6.9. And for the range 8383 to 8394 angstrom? 6.6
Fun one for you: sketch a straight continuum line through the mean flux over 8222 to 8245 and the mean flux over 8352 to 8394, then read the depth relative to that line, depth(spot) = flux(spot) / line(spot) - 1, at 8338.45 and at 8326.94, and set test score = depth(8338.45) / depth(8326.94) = 0.7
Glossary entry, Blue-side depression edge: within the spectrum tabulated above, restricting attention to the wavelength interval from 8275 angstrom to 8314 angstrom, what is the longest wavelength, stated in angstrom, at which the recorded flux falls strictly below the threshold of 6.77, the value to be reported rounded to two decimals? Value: 8311.61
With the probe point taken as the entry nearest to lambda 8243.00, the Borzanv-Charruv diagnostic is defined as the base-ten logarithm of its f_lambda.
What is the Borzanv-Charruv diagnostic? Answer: 0.8559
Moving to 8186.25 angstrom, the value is 0.8281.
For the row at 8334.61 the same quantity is 0.8162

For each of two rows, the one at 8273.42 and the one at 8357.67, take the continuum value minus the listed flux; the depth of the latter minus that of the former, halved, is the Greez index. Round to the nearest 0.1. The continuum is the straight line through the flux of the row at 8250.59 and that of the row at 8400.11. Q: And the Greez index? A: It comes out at 0.3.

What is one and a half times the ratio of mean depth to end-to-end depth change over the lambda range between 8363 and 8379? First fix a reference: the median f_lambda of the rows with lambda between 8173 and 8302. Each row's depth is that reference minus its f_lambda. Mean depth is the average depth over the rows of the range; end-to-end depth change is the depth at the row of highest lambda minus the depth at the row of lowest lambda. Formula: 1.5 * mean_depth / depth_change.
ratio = -17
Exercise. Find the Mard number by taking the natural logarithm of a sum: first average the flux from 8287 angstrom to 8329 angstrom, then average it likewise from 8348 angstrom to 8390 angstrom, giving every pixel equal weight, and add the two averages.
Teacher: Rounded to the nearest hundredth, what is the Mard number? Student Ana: 2.58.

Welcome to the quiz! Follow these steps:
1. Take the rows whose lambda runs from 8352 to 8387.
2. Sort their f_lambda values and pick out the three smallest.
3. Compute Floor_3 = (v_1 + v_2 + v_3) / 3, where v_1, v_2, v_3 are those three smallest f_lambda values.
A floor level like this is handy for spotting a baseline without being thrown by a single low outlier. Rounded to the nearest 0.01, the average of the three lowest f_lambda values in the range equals 6.41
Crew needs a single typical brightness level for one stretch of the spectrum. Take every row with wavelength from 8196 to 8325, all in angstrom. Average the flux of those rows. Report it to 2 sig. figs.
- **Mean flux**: 7.0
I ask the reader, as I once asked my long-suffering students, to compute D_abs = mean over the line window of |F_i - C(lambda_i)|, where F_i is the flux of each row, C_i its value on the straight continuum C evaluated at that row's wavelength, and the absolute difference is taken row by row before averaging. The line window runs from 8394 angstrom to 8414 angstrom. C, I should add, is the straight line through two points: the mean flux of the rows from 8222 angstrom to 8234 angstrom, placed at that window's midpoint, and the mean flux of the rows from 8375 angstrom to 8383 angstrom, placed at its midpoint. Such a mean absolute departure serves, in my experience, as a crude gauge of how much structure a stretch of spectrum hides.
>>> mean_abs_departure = 0.43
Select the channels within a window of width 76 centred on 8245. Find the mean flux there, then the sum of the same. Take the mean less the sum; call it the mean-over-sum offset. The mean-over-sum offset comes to -136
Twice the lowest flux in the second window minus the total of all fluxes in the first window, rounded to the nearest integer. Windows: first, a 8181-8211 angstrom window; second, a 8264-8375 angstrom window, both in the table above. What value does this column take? -43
